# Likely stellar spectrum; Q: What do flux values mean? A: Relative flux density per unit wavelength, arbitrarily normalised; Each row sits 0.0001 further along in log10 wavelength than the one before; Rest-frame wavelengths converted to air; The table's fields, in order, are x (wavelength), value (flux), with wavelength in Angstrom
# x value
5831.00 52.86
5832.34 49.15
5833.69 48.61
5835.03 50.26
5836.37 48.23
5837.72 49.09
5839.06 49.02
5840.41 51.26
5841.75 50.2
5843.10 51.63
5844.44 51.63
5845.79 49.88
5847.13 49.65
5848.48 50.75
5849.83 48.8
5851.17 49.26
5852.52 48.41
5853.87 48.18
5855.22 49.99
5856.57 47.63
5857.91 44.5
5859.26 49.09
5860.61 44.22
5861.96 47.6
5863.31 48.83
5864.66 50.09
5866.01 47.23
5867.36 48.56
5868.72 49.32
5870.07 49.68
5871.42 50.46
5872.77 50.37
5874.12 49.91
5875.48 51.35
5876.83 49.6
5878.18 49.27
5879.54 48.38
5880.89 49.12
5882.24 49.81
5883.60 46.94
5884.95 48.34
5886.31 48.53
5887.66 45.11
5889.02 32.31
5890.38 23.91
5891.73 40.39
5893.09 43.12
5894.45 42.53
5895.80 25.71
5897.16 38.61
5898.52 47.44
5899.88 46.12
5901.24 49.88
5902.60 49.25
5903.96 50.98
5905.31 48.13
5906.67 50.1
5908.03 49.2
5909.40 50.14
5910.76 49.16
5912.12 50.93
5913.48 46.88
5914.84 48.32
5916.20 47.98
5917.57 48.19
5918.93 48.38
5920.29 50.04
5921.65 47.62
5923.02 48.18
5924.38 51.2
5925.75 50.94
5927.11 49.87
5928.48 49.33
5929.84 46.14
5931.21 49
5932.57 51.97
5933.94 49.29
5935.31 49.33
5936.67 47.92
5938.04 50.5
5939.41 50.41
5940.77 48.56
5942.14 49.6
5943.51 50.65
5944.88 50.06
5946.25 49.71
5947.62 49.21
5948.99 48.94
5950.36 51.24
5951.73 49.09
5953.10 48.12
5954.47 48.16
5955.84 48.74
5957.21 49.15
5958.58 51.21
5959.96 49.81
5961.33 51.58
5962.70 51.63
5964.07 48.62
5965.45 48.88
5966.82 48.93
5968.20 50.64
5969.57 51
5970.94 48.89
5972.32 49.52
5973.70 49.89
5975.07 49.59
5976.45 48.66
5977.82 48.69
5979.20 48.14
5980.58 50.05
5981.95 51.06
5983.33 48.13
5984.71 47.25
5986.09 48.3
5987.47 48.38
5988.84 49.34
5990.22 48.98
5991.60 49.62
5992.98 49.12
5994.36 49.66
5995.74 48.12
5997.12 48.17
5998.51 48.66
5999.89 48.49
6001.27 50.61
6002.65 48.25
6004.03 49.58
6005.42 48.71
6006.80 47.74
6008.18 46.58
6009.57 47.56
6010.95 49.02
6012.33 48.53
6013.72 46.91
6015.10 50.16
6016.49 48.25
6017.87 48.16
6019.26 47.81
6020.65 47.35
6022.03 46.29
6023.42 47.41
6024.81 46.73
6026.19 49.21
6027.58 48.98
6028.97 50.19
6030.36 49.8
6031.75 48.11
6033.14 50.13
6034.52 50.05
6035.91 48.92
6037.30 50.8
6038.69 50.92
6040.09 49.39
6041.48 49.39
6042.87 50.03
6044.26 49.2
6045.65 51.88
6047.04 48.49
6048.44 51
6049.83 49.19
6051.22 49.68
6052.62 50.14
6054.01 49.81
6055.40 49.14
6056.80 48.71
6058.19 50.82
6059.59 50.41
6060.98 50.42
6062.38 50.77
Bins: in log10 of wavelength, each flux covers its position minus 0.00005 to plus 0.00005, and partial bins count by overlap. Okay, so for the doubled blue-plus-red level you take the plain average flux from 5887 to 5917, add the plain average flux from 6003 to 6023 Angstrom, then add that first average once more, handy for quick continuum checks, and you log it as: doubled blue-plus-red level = 136.8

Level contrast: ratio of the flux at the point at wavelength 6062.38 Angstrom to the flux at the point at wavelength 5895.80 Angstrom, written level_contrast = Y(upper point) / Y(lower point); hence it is 1.97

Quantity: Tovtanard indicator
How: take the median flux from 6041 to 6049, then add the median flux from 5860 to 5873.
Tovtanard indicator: 98.8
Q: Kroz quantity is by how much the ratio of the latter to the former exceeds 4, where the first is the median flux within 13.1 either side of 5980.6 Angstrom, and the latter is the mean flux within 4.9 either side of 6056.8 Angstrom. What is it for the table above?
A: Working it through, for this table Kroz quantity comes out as -2.98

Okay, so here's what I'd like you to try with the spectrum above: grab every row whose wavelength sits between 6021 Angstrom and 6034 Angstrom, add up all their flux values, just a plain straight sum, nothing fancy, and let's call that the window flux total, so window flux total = 437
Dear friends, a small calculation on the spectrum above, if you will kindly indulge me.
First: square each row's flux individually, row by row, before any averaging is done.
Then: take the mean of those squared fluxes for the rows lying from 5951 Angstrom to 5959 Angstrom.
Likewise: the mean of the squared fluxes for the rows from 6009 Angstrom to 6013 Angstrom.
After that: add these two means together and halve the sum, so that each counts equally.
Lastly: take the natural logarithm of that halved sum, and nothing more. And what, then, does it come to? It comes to 7.77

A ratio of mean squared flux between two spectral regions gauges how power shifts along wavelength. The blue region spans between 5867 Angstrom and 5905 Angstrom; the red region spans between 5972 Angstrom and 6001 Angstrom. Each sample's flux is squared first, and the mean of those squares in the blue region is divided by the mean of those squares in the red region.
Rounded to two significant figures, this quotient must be 0.89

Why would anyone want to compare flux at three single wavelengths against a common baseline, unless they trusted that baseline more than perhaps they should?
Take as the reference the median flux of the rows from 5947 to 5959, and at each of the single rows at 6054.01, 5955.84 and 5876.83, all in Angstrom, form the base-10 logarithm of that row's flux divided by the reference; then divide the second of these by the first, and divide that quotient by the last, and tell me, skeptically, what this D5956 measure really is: -109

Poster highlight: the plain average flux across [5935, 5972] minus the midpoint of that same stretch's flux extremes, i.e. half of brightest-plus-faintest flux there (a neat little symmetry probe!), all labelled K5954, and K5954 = -0.12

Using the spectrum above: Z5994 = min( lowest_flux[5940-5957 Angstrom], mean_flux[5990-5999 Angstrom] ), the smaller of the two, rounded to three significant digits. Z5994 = 48.1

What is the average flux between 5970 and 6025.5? 48.6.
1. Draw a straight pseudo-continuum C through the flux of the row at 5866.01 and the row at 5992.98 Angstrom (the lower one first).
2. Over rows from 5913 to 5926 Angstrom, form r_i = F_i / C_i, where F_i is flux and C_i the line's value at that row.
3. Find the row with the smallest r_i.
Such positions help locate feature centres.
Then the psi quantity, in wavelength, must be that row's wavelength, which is 5913.48 Angstrom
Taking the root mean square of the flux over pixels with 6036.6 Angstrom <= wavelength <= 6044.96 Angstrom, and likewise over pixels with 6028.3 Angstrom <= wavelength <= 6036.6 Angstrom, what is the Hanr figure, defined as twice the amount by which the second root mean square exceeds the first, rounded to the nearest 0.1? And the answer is -0.8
